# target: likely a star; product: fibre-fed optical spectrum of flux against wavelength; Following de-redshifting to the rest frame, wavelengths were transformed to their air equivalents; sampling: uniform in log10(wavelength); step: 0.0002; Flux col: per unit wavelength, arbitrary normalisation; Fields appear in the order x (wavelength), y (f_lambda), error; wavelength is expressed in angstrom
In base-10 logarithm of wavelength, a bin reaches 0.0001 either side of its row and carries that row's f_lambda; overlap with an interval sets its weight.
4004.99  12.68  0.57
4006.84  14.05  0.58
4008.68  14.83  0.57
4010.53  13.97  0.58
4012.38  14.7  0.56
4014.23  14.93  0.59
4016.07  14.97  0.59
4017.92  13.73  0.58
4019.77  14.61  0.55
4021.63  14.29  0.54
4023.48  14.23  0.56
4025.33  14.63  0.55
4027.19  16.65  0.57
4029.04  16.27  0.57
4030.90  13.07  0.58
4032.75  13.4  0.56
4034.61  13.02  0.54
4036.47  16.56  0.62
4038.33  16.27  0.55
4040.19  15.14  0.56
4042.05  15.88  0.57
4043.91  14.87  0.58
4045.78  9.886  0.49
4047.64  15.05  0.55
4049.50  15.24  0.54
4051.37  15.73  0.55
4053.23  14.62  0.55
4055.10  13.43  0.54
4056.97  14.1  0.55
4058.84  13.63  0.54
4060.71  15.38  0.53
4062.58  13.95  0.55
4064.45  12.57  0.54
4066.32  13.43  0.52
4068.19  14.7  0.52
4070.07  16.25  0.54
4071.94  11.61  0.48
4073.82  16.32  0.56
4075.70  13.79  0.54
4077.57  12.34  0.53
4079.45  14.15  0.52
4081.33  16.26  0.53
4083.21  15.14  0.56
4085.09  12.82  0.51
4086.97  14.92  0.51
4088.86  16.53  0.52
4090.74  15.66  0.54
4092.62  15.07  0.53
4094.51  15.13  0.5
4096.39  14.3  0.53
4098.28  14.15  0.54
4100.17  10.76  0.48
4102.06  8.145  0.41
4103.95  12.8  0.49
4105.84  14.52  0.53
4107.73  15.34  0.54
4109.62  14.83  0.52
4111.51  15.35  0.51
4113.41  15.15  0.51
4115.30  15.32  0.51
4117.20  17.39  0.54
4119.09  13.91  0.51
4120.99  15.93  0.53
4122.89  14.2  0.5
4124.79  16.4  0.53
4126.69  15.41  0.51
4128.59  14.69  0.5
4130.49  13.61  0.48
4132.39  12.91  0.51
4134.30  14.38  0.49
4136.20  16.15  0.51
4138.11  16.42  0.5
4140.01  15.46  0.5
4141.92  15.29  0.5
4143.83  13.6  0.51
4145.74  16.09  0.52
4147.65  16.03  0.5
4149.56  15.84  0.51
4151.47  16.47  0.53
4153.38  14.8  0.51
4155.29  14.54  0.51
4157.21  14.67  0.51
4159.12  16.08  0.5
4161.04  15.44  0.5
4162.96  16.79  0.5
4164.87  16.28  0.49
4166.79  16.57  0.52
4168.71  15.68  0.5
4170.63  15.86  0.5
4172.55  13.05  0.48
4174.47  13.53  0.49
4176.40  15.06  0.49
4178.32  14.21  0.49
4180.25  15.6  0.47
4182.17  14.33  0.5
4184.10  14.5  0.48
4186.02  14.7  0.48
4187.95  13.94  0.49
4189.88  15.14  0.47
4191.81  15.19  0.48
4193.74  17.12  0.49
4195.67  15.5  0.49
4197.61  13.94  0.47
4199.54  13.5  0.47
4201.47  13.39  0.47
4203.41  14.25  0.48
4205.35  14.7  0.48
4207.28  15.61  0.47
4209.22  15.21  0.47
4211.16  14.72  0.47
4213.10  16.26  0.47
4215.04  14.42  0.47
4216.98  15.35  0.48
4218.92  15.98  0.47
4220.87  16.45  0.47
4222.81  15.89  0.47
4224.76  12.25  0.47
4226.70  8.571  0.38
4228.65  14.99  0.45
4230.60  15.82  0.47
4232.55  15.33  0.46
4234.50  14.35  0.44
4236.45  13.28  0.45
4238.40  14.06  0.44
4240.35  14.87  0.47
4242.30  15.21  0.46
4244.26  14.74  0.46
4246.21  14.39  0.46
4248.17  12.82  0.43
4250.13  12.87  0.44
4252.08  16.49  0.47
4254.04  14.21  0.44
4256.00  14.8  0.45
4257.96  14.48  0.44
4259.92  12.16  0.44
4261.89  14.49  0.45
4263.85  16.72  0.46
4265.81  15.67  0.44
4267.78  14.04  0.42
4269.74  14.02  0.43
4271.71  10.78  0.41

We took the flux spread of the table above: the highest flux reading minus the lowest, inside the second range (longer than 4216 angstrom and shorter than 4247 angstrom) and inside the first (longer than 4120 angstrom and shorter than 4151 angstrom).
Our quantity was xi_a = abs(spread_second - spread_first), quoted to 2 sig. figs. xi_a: 4.4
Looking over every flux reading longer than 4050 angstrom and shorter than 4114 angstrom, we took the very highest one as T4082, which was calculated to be 16.53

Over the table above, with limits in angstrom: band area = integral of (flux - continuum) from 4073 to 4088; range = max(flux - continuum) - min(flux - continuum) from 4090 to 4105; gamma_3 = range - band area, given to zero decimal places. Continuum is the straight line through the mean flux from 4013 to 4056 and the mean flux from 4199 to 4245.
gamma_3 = 10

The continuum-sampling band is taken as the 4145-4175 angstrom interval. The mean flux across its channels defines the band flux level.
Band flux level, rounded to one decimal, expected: 15.5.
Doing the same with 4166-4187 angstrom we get 14.8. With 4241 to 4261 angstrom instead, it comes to 14.2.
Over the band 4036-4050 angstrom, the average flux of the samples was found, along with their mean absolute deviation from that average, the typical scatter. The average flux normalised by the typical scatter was 11.9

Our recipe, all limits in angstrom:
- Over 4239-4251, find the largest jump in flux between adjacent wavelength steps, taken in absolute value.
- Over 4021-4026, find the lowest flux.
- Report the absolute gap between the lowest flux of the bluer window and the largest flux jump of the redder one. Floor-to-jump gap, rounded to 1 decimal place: 12.7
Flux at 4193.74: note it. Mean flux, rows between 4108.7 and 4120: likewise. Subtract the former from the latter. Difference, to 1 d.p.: -1.8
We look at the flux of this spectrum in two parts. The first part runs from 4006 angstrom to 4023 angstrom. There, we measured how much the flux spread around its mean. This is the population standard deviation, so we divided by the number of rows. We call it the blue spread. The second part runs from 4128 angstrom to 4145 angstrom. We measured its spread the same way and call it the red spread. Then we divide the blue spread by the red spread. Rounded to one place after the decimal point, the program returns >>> 0.4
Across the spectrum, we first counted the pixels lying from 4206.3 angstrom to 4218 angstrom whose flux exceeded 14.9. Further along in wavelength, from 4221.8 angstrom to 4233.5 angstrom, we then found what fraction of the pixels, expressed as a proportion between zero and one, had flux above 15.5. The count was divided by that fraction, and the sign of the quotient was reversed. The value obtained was -12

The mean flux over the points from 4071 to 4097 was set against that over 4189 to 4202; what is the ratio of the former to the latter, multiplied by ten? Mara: 9.8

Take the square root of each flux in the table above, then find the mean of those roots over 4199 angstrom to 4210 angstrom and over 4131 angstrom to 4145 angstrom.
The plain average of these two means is 3.83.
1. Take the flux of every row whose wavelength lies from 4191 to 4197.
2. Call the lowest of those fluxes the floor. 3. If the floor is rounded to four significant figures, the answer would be 15.19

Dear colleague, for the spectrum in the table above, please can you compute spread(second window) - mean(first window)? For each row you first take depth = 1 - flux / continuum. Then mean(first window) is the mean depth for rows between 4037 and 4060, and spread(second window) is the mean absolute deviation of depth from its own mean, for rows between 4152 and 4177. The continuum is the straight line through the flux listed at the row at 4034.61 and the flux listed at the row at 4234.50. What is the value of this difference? 0.17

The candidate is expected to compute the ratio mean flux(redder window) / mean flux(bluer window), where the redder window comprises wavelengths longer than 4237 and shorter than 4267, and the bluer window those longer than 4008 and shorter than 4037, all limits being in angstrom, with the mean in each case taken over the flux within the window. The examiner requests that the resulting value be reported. 0.99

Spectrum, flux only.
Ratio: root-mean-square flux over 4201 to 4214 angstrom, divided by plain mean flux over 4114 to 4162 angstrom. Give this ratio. 0.98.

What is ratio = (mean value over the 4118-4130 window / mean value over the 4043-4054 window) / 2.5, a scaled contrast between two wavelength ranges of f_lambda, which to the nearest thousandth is 0.424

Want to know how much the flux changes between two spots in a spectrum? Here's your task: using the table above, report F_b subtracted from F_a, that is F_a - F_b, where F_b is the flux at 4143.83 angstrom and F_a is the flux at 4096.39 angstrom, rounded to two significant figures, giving 0.70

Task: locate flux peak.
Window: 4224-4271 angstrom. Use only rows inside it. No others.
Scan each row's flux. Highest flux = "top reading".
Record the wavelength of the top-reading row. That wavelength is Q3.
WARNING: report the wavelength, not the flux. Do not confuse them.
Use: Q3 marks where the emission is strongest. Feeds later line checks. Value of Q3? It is 4263.85 angstrom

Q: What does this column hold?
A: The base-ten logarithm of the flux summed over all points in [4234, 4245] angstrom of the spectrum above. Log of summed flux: 1.94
